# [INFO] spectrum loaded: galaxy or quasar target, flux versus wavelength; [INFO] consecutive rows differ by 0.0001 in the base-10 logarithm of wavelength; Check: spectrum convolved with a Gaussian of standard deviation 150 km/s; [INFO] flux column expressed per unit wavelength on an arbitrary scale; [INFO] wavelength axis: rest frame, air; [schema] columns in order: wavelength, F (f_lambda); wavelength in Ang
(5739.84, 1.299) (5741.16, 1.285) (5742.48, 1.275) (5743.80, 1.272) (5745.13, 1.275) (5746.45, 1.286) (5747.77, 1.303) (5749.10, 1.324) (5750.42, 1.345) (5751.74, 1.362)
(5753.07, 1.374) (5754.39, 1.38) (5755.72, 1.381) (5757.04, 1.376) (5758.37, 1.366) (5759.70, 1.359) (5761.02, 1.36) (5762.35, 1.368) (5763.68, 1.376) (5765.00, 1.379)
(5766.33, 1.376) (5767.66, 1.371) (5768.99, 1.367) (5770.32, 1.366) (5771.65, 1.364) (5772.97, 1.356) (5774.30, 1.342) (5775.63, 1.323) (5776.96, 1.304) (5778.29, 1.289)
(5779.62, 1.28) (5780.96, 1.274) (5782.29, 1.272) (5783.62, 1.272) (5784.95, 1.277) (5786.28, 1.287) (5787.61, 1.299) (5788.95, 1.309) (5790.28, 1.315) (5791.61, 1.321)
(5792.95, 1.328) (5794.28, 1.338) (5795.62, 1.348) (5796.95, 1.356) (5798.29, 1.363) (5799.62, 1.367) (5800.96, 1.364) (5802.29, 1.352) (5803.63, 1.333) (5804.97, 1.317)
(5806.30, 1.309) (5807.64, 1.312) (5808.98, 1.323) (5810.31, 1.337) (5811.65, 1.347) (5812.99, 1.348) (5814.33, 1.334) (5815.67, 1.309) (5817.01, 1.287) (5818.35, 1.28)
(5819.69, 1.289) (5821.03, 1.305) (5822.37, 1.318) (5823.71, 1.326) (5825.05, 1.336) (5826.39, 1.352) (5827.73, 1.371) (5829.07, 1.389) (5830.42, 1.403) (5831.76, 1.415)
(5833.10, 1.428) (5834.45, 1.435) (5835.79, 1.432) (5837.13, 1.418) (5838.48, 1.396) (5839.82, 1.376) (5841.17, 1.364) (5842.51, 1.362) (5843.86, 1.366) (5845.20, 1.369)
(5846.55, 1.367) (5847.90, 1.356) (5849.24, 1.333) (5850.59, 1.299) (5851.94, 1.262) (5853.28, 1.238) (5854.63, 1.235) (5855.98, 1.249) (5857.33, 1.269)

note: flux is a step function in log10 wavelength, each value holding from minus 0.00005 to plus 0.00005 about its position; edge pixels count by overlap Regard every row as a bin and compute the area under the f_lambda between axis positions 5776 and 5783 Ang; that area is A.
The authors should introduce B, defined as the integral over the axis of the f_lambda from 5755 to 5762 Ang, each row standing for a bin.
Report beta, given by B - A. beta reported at 0.6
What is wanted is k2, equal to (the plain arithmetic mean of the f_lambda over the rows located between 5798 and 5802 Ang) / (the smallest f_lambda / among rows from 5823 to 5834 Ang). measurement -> 1.03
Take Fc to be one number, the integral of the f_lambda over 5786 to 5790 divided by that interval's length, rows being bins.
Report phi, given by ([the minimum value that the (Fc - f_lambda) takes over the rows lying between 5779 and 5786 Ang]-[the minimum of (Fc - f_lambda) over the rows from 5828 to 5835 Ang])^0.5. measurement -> 0.39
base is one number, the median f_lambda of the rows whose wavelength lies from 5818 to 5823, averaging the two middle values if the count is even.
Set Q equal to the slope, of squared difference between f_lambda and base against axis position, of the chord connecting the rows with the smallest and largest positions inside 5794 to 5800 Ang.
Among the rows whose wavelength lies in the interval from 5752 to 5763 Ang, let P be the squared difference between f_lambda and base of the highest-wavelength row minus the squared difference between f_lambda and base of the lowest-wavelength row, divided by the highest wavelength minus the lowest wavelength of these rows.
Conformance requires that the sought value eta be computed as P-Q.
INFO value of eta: -0.0007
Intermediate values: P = -0.0001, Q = 0.0006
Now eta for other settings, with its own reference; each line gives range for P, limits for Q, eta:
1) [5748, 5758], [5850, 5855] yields -0.0003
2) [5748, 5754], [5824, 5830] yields -0.0004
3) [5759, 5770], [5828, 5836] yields -0.0013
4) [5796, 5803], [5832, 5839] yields 0.0013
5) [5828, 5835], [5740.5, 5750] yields 0.0019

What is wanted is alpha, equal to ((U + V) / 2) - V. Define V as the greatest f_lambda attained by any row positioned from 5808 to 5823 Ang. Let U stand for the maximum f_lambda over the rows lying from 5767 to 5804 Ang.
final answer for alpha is 0.01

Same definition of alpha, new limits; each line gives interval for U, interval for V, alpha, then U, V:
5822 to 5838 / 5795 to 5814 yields 0.03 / 1.435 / 1.367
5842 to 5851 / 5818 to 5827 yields 0.01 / 1.369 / 1.352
